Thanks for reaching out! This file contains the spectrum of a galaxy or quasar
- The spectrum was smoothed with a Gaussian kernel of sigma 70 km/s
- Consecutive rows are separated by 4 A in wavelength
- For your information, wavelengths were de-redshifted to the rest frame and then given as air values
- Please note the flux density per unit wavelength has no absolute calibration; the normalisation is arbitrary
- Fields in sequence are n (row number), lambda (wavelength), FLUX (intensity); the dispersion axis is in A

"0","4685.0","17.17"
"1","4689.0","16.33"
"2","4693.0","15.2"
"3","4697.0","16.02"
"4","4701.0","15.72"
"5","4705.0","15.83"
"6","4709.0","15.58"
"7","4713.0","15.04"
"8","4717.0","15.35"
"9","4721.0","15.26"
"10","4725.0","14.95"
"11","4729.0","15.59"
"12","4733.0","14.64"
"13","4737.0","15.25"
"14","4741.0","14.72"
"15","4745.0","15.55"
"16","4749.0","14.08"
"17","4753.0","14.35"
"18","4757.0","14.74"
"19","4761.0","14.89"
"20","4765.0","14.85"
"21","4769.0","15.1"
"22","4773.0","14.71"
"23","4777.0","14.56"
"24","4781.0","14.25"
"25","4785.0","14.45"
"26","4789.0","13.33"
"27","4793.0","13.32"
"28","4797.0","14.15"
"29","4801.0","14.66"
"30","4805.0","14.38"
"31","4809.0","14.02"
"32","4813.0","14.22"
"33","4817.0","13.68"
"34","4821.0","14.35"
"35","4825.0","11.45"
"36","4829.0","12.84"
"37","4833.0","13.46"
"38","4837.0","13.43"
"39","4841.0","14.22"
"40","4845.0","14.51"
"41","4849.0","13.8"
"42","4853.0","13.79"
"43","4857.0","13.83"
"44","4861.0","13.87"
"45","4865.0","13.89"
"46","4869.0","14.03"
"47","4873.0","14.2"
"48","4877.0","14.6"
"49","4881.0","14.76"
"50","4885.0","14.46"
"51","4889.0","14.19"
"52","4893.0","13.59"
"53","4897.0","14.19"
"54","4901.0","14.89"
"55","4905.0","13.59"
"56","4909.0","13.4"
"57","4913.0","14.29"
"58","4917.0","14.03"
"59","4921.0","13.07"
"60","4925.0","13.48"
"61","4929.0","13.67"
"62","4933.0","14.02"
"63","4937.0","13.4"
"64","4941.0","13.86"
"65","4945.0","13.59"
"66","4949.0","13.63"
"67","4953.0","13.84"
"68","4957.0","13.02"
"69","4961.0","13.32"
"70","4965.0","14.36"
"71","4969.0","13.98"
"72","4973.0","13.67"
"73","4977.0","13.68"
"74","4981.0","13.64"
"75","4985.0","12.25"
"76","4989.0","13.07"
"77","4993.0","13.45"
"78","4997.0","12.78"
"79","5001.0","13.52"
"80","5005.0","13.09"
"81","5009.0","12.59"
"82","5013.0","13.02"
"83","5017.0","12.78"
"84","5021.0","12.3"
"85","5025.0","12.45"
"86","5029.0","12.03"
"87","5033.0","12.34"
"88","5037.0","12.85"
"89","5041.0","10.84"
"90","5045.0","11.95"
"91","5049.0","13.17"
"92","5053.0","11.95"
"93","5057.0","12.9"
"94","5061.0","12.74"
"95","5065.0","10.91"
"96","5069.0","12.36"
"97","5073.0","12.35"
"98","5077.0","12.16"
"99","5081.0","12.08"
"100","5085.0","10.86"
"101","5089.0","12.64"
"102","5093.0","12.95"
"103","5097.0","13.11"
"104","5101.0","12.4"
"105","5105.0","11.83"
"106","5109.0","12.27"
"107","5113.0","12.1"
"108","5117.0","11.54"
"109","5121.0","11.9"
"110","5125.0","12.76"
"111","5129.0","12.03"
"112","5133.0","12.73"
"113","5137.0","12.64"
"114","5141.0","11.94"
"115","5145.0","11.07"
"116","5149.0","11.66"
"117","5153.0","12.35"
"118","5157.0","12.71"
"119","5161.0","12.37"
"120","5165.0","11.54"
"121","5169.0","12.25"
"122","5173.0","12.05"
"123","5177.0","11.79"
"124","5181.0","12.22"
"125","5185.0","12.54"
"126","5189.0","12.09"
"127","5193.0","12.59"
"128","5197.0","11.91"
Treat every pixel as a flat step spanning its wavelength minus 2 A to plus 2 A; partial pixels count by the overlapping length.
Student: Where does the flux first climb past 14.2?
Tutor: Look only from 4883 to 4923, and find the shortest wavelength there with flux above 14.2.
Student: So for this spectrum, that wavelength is 4885.0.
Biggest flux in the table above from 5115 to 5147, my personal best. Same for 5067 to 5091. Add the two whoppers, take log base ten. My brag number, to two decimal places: 1.40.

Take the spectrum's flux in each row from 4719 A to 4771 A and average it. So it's 14.9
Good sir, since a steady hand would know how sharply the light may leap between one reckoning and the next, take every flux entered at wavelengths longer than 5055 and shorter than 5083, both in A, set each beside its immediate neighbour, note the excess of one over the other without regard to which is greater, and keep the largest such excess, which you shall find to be 1.8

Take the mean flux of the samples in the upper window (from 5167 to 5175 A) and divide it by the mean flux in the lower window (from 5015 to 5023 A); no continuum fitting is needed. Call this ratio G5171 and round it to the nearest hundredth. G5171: 0.97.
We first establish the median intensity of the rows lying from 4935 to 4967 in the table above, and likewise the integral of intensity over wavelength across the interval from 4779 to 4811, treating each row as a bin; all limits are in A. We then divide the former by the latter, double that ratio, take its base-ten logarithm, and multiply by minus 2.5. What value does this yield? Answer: 3.05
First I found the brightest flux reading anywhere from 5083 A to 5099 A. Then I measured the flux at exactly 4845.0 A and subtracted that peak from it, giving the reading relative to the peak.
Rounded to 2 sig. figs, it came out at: 1.4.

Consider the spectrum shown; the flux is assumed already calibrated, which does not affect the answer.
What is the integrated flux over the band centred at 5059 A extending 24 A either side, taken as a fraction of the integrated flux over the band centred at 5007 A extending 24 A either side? 0.95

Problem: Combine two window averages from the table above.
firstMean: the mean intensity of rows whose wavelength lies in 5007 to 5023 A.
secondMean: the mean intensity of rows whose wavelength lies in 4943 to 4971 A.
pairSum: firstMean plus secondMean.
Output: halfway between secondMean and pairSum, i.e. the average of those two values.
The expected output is 20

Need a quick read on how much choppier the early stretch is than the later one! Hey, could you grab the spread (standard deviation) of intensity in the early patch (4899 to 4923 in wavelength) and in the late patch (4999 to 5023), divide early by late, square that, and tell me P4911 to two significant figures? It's 2.4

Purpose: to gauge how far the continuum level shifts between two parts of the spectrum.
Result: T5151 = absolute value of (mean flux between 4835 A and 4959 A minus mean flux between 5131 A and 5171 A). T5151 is 1.8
